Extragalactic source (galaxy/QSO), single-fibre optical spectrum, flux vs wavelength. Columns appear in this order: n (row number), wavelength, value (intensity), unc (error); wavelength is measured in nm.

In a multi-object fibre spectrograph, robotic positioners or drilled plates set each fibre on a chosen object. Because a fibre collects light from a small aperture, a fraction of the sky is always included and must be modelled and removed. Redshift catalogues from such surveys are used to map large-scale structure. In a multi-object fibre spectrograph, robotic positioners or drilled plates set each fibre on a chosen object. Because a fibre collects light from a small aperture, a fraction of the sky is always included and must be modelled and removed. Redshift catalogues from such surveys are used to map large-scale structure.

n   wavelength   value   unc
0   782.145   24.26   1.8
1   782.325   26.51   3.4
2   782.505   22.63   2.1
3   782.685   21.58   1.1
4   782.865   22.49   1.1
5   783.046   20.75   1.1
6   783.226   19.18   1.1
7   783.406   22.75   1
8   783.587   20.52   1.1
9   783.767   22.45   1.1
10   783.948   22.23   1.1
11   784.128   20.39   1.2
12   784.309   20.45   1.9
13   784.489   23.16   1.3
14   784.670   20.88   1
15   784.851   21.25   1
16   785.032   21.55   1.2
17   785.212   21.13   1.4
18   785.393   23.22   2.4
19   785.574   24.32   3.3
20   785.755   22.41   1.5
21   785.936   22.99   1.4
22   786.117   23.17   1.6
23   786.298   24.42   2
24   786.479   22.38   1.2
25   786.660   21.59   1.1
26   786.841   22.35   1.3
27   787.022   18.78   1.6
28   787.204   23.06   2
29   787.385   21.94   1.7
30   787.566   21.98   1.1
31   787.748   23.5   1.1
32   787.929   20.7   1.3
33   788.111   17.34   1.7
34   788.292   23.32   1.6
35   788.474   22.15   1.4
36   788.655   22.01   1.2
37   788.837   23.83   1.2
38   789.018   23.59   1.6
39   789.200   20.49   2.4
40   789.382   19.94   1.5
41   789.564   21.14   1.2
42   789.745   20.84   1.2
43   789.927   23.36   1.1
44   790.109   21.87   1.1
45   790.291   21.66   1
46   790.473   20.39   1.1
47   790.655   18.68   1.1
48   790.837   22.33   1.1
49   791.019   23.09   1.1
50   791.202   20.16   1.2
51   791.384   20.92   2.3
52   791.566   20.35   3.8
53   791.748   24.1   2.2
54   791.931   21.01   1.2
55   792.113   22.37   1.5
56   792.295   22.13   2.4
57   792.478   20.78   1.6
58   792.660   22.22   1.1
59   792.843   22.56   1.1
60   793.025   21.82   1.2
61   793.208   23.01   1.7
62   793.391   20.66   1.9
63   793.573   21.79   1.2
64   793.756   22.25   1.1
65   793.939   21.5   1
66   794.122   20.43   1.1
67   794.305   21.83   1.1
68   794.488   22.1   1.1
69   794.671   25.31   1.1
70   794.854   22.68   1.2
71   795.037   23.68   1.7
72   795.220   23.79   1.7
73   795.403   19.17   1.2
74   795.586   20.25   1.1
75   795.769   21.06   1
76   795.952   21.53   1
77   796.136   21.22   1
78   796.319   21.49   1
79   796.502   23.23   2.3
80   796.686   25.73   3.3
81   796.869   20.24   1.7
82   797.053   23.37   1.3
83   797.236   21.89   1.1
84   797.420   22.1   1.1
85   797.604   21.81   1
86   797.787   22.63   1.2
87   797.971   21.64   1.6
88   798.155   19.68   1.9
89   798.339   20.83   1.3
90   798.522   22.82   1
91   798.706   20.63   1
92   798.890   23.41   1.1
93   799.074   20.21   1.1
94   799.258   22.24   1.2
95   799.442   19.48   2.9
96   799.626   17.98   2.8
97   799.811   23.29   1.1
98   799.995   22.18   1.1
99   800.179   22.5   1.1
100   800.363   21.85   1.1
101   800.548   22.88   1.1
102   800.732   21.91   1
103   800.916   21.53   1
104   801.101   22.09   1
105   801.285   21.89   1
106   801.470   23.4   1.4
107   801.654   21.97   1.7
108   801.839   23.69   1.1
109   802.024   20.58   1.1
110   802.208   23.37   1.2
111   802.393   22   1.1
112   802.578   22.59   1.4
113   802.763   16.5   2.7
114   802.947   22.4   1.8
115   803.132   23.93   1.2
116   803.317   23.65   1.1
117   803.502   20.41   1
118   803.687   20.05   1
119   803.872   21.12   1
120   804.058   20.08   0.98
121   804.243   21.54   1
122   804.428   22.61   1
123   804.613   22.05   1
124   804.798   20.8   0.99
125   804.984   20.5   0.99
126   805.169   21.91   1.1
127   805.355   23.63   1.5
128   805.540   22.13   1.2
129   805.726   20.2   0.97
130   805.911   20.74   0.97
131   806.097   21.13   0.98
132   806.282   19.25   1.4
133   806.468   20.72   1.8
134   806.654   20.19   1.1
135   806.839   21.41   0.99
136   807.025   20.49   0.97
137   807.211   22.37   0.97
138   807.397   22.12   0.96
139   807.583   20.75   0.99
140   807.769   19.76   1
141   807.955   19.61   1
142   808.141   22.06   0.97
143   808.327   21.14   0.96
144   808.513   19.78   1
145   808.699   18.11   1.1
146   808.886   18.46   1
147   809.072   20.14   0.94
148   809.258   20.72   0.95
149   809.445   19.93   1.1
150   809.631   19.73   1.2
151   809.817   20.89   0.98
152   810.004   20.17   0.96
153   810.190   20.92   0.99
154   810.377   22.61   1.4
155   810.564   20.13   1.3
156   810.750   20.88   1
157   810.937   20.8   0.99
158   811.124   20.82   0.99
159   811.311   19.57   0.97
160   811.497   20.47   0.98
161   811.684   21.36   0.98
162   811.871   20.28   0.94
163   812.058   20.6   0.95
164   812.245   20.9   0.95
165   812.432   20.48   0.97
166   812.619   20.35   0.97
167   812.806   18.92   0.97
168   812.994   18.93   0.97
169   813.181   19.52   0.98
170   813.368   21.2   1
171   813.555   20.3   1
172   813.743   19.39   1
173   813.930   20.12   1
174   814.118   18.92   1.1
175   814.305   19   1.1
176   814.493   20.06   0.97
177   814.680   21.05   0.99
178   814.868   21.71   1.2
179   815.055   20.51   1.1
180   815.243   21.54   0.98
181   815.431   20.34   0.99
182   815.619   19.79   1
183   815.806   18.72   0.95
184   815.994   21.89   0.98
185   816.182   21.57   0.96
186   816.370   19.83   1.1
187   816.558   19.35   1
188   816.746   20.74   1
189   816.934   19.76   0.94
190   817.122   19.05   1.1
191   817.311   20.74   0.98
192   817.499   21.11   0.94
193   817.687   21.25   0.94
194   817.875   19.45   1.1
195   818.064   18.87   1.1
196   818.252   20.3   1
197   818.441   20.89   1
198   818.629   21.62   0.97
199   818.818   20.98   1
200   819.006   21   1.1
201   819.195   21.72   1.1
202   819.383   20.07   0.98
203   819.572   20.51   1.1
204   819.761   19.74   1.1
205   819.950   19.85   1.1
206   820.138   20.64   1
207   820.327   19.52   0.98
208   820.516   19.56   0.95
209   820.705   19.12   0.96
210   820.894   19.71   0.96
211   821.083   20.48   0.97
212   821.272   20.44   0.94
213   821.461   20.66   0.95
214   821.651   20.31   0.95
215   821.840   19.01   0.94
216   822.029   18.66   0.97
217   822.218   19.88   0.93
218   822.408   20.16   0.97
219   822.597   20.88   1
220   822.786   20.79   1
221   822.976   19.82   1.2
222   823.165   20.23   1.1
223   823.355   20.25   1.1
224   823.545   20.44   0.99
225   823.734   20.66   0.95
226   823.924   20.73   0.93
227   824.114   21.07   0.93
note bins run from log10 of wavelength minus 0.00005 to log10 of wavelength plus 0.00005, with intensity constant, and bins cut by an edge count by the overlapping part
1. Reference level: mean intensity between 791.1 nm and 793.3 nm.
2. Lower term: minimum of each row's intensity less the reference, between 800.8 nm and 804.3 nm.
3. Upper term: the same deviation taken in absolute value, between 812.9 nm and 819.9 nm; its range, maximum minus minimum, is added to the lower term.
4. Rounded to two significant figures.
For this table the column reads -2.3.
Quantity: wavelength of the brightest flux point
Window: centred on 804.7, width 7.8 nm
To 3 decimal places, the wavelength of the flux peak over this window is 803.132 nm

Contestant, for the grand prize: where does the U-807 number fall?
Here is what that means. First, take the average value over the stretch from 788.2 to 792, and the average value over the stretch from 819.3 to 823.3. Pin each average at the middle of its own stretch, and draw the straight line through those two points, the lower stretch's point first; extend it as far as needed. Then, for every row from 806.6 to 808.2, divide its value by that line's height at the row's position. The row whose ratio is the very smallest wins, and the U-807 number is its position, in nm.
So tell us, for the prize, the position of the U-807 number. 807.955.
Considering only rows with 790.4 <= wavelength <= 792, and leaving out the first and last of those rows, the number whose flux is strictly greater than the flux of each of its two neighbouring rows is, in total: 3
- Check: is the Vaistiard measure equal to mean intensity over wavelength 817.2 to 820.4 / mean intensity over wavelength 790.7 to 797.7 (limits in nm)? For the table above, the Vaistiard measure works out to 0.93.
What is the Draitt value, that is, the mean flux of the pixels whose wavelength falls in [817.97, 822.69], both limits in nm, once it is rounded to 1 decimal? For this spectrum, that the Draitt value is 20.2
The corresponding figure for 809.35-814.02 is 20.4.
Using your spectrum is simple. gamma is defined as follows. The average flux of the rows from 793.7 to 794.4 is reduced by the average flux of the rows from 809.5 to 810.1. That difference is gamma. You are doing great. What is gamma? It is 1.2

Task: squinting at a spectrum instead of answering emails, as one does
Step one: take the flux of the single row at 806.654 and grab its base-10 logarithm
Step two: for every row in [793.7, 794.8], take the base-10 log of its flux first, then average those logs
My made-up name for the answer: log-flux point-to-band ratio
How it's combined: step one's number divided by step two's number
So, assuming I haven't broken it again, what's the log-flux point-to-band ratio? 0.97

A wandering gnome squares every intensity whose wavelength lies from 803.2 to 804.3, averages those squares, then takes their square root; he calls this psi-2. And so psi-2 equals 21.2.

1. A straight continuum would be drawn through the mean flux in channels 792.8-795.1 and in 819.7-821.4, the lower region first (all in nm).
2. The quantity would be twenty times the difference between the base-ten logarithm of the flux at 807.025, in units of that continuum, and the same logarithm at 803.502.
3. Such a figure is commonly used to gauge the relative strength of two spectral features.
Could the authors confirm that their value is 0.2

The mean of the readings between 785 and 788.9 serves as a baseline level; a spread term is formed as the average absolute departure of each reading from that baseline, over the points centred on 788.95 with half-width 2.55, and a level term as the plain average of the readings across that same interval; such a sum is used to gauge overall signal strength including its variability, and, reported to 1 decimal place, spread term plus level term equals 22.8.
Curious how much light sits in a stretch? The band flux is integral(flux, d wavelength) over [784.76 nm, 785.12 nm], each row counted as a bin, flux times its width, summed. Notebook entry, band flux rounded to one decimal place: 7.7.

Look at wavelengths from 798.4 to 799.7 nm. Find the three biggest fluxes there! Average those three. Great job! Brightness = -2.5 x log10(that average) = -3.40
